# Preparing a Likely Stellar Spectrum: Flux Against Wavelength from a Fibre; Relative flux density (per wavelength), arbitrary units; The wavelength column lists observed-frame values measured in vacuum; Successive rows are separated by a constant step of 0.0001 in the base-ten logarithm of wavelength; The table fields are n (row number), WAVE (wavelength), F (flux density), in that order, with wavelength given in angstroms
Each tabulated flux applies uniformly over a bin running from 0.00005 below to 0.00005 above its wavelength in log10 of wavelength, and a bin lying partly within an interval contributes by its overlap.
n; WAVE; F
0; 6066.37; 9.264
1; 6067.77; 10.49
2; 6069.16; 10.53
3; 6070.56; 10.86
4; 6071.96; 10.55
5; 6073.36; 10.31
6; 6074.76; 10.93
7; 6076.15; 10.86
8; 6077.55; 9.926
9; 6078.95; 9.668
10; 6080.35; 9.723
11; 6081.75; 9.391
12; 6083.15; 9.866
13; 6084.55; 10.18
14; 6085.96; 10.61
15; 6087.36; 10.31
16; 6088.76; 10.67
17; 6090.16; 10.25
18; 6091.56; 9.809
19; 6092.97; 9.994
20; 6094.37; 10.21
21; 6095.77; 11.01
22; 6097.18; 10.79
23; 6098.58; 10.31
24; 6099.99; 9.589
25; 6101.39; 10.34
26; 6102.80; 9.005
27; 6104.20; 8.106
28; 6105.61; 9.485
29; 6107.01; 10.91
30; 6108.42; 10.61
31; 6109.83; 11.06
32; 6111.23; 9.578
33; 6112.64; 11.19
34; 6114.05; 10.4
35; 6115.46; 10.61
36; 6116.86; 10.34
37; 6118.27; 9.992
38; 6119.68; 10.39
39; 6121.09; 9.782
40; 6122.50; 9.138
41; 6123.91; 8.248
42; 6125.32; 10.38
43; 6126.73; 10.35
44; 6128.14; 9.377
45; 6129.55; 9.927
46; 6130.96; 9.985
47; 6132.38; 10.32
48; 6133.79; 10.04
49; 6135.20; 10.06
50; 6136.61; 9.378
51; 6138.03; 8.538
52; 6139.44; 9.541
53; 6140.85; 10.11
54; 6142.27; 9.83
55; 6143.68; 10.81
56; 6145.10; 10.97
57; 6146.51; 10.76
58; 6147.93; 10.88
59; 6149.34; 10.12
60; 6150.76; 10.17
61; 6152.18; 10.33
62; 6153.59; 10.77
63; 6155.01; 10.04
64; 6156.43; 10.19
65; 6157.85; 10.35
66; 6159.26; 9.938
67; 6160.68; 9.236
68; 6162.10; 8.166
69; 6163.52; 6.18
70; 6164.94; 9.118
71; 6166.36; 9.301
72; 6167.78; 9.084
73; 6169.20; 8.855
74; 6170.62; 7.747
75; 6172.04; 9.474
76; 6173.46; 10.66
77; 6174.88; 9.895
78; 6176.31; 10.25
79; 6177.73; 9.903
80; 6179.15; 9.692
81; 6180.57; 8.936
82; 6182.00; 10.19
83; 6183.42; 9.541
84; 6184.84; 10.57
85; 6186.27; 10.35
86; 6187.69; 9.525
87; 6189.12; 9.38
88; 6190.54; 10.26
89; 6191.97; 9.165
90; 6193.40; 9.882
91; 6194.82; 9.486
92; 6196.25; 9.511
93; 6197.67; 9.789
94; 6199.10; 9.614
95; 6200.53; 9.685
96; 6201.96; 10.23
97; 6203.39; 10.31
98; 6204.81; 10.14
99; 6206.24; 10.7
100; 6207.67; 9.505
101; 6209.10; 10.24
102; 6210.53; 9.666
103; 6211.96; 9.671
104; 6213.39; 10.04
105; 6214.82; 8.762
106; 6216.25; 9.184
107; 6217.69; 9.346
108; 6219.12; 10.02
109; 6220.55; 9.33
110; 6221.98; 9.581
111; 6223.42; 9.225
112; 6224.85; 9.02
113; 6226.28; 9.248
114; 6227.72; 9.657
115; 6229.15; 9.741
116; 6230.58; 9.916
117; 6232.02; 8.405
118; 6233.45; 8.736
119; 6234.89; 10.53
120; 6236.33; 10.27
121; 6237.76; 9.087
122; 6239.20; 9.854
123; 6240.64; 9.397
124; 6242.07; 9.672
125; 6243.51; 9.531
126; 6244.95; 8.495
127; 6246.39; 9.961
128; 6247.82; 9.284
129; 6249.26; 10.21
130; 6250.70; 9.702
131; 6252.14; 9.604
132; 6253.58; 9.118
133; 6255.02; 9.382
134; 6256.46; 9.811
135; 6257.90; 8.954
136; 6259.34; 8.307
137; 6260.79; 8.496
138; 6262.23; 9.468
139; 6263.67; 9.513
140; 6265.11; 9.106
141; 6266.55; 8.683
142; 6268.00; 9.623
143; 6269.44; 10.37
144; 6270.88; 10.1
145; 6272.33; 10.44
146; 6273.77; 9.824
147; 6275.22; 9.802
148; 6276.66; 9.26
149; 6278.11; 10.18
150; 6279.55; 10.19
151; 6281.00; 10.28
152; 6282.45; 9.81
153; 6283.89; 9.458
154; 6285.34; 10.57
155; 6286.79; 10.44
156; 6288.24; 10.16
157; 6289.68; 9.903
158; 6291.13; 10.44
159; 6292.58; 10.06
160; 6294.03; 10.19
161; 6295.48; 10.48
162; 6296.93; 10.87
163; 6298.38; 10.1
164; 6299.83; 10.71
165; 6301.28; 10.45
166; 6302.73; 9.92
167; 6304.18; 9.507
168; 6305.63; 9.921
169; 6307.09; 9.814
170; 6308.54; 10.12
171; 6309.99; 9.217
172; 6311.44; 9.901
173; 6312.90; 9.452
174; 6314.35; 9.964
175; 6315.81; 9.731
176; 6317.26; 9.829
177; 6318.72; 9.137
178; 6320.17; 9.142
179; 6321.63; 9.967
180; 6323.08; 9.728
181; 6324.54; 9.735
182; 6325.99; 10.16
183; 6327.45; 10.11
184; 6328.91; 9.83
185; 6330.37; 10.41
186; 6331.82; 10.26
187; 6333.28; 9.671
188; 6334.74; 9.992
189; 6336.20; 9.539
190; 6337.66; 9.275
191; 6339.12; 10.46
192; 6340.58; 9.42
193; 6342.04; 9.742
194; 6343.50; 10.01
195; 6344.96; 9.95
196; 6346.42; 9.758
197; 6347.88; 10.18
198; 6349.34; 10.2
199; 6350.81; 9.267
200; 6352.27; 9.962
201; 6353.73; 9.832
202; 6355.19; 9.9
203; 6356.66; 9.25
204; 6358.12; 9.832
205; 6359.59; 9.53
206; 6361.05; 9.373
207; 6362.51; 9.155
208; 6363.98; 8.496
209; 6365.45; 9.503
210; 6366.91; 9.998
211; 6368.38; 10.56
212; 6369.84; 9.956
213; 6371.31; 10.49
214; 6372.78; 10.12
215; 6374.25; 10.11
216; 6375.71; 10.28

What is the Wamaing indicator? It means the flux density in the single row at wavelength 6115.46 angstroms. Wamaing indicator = 10.61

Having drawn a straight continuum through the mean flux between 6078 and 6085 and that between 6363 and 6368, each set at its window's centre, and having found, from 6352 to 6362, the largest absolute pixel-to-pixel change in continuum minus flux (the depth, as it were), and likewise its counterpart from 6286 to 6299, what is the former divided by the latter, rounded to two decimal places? 0.84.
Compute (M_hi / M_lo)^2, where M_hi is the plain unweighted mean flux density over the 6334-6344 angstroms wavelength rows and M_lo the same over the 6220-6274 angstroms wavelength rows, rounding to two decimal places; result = 1.07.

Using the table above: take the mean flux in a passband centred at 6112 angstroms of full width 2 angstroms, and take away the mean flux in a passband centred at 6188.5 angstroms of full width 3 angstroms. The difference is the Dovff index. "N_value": 0.9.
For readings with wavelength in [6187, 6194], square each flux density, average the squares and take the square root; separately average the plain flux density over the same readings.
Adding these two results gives 19.3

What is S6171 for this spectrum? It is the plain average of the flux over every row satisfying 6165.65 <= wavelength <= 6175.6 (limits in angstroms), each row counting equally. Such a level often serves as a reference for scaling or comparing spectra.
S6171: 9.3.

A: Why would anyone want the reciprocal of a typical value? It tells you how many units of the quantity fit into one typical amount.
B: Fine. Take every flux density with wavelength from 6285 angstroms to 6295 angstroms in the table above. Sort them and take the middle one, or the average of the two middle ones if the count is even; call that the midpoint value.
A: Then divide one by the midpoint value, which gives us 0.098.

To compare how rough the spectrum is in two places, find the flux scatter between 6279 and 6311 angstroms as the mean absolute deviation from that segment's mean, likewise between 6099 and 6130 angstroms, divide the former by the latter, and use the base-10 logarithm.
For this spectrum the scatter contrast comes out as -0.32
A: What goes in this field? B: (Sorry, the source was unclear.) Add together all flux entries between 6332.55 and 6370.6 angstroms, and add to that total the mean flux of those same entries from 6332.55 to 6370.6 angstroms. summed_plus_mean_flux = 263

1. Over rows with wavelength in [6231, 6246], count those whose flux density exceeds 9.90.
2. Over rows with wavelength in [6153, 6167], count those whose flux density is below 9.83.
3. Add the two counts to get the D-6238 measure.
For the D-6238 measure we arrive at 7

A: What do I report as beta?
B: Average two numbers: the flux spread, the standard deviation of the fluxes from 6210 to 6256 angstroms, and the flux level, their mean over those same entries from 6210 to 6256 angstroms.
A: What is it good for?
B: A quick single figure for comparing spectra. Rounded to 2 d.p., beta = 4.99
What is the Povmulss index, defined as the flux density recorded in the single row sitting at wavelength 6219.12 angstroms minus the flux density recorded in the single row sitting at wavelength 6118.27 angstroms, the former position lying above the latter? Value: 0.0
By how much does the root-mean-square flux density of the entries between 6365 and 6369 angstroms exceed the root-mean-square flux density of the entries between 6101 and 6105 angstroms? 0.8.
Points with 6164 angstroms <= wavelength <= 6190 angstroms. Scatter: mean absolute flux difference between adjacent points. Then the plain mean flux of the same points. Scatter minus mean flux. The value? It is -8.9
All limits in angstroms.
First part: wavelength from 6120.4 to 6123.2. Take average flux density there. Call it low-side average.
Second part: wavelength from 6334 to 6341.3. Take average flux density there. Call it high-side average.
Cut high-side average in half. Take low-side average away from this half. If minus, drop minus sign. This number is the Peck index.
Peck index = 4.6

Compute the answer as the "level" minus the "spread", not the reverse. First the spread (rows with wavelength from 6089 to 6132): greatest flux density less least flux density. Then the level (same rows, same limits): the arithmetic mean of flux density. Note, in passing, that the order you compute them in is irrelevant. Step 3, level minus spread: 7.0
